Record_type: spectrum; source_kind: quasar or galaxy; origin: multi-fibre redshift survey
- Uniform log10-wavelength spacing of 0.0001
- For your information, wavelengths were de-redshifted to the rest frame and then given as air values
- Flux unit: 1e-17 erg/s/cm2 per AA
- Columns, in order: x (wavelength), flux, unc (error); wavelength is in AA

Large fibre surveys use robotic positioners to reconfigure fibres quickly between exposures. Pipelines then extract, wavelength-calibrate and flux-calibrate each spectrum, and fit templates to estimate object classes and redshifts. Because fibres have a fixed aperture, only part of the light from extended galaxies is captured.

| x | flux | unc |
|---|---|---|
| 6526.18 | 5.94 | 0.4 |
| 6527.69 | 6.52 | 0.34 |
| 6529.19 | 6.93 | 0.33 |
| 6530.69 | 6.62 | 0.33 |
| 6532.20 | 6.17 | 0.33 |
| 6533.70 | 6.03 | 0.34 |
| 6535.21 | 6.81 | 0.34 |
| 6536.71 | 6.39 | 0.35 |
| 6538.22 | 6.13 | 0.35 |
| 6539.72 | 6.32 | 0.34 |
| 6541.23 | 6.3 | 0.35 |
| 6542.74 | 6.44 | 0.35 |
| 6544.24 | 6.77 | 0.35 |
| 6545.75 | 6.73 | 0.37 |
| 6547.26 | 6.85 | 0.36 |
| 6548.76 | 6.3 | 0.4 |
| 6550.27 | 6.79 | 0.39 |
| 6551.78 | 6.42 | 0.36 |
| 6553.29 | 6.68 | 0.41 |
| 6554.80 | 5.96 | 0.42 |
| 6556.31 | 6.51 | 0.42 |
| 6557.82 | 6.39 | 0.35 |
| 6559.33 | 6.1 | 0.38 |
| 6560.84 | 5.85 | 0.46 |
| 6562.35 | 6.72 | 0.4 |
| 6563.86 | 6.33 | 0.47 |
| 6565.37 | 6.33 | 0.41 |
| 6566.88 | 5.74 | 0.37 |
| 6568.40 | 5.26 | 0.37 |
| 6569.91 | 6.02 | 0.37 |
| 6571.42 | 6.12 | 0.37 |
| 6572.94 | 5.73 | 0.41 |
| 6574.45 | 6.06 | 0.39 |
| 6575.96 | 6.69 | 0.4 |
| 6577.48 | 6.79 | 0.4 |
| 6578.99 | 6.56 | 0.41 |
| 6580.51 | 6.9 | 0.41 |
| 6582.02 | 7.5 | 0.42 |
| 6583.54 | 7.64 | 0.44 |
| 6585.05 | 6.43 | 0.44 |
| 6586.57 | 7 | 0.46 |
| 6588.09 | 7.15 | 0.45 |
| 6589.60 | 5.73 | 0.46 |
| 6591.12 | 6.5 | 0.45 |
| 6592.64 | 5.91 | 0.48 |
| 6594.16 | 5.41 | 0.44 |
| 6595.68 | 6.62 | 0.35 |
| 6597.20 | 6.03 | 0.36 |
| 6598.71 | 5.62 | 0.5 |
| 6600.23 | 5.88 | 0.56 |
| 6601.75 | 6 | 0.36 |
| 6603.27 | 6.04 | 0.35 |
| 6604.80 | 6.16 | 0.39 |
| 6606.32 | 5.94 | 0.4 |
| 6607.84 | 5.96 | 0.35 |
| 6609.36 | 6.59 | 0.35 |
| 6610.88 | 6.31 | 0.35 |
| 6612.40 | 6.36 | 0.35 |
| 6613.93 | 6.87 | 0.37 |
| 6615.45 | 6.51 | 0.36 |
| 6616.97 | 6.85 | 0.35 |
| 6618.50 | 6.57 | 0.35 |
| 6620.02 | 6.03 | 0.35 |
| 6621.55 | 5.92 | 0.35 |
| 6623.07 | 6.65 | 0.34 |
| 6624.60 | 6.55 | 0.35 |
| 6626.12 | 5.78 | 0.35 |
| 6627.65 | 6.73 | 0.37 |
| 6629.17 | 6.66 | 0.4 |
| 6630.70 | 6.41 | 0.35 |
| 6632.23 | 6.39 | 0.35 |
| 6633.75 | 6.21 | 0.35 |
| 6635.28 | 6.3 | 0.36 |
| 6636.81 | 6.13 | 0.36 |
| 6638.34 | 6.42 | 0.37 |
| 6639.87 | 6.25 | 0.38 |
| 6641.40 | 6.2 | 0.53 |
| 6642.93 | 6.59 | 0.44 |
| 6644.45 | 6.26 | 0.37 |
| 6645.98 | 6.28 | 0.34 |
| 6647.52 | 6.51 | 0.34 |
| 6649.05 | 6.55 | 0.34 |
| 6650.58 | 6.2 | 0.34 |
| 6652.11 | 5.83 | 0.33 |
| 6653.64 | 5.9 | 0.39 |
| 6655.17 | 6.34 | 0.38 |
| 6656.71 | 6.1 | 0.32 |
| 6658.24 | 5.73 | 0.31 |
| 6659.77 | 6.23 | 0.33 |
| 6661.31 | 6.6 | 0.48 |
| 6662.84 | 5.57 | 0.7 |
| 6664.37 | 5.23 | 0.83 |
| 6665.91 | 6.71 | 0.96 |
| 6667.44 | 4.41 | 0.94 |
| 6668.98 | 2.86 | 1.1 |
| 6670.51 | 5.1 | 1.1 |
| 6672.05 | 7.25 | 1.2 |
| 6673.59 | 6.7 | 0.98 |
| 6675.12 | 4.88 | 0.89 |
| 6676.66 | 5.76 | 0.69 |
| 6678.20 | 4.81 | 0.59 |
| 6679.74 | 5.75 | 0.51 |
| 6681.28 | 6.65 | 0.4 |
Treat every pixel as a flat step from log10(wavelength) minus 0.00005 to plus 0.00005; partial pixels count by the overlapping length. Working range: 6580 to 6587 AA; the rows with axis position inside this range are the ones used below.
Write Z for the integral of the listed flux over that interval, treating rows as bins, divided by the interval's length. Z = 7.1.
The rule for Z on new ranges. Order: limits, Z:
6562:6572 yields 6.0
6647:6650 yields 6.5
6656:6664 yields 6.0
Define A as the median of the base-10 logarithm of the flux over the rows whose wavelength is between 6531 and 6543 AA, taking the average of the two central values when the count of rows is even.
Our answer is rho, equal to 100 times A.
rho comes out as 80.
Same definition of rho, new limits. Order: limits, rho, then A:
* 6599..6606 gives 78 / 0.780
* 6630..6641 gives 80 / 0.799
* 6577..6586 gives 84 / 0.835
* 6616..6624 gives 82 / 0.818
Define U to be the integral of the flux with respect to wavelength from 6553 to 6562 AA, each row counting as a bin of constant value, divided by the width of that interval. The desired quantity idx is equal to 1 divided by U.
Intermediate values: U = 6.2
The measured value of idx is 0.160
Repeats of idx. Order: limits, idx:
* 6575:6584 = 0.143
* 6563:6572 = 0.167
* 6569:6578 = 0.161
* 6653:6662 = 0.163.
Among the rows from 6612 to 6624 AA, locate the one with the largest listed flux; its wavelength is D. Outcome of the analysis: 6613.93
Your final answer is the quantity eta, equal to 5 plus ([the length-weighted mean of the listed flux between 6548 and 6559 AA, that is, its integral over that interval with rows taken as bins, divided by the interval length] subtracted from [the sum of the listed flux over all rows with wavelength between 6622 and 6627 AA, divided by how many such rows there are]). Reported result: 4.90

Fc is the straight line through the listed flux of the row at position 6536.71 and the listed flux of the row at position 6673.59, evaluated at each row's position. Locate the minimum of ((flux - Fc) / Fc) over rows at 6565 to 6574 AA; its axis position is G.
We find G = 6568.40 AA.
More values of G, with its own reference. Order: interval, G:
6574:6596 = 6594.16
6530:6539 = 6533.70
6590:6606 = 6594.16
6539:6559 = 6554.80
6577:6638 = 6594.16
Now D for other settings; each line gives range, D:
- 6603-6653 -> 6613.93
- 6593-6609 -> 6595.68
